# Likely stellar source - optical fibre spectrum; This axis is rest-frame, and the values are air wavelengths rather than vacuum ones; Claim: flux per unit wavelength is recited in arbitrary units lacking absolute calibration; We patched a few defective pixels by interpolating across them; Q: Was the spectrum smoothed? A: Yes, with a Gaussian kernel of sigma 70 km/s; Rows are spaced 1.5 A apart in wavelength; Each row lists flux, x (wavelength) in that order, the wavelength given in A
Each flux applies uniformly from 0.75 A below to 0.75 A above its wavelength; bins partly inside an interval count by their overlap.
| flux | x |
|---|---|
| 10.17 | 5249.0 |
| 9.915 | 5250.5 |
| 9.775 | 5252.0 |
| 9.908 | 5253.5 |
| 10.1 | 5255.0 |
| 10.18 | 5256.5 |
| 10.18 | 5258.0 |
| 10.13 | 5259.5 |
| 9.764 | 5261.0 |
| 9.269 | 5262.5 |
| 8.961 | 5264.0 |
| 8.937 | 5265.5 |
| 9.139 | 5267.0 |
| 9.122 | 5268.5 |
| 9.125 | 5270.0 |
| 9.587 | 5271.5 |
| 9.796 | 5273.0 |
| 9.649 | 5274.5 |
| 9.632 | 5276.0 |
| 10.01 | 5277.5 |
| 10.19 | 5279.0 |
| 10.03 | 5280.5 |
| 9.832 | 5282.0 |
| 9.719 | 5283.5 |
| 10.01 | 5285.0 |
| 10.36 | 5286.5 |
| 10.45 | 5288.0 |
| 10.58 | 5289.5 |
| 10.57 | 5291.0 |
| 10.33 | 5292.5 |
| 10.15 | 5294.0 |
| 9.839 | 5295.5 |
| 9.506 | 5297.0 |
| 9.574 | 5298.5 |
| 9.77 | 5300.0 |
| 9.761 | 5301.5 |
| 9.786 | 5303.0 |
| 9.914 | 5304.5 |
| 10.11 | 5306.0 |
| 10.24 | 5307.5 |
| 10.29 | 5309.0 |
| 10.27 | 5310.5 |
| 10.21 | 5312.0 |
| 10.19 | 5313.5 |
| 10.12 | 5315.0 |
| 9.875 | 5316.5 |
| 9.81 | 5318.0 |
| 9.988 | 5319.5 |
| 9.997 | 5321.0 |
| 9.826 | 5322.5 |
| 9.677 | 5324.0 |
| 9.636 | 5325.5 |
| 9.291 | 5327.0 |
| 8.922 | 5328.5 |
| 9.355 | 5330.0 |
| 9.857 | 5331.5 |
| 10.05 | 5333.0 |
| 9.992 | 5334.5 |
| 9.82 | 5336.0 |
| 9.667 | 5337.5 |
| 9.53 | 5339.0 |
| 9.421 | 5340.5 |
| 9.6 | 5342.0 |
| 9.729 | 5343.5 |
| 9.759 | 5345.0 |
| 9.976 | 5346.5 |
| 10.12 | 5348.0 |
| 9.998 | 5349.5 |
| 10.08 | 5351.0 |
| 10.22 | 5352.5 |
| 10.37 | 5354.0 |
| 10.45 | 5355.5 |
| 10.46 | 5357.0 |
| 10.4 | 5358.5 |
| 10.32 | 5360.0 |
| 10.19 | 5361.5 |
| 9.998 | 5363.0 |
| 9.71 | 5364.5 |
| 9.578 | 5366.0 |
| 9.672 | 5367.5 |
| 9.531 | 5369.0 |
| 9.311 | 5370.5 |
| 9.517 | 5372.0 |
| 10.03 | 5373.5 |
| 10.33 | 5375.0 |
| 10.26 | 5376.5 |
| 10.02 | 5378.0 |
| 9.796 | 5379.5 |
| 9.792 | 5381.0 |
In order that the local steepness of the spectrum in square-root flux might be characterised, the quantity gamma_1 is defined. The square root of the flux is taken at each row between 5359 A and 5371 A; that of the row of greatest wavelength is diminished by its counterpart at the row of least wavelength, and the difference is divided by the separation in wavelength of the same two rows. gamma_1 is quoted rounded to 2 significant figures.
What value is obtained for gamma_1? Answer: -0.015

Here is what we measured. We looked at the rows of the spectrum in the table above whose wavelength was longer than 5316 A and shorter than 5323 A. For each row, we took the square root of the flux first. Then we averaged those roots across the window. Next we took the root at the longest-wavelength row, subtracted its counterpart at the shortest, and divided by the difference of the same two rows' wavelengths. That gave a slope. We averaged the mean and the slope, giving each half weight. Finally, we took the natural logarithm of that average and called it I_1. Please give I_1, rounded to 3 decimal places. 0.453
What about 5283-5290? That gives 0.476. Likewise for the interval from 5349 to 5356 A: 0.473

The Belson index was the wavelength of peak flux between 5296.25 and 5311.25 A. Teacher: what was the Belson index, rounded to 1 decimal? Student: 5309.0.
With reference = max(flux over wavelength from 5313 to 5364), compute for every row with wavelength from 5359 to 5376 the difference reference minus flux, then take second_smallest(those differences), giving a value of 0.14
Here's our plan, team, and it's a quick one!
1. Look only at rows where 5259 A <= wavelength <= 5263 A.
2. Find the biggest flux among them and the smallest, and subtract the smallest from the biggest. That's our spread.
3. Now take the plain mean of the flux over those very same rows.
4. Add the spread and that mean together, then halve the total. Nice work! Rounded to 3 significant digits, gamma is 5.29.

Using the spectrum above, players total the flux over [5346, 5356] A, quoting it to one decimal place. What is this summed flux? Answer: 71.2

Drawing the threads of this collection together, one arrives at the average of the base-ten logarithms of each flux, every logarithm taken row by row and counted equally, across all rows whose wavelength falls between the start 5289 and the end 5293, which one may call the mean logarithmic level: 1.02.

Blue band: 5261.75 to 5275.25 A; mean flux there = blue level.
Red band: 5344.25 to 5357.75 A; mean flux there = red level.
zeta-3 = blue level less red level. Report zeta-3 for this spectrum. -0.9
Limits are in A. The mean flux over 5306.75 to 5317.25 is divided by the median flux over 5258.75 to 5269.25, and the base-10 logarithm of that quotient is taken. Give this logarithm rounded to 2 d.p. 0.05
